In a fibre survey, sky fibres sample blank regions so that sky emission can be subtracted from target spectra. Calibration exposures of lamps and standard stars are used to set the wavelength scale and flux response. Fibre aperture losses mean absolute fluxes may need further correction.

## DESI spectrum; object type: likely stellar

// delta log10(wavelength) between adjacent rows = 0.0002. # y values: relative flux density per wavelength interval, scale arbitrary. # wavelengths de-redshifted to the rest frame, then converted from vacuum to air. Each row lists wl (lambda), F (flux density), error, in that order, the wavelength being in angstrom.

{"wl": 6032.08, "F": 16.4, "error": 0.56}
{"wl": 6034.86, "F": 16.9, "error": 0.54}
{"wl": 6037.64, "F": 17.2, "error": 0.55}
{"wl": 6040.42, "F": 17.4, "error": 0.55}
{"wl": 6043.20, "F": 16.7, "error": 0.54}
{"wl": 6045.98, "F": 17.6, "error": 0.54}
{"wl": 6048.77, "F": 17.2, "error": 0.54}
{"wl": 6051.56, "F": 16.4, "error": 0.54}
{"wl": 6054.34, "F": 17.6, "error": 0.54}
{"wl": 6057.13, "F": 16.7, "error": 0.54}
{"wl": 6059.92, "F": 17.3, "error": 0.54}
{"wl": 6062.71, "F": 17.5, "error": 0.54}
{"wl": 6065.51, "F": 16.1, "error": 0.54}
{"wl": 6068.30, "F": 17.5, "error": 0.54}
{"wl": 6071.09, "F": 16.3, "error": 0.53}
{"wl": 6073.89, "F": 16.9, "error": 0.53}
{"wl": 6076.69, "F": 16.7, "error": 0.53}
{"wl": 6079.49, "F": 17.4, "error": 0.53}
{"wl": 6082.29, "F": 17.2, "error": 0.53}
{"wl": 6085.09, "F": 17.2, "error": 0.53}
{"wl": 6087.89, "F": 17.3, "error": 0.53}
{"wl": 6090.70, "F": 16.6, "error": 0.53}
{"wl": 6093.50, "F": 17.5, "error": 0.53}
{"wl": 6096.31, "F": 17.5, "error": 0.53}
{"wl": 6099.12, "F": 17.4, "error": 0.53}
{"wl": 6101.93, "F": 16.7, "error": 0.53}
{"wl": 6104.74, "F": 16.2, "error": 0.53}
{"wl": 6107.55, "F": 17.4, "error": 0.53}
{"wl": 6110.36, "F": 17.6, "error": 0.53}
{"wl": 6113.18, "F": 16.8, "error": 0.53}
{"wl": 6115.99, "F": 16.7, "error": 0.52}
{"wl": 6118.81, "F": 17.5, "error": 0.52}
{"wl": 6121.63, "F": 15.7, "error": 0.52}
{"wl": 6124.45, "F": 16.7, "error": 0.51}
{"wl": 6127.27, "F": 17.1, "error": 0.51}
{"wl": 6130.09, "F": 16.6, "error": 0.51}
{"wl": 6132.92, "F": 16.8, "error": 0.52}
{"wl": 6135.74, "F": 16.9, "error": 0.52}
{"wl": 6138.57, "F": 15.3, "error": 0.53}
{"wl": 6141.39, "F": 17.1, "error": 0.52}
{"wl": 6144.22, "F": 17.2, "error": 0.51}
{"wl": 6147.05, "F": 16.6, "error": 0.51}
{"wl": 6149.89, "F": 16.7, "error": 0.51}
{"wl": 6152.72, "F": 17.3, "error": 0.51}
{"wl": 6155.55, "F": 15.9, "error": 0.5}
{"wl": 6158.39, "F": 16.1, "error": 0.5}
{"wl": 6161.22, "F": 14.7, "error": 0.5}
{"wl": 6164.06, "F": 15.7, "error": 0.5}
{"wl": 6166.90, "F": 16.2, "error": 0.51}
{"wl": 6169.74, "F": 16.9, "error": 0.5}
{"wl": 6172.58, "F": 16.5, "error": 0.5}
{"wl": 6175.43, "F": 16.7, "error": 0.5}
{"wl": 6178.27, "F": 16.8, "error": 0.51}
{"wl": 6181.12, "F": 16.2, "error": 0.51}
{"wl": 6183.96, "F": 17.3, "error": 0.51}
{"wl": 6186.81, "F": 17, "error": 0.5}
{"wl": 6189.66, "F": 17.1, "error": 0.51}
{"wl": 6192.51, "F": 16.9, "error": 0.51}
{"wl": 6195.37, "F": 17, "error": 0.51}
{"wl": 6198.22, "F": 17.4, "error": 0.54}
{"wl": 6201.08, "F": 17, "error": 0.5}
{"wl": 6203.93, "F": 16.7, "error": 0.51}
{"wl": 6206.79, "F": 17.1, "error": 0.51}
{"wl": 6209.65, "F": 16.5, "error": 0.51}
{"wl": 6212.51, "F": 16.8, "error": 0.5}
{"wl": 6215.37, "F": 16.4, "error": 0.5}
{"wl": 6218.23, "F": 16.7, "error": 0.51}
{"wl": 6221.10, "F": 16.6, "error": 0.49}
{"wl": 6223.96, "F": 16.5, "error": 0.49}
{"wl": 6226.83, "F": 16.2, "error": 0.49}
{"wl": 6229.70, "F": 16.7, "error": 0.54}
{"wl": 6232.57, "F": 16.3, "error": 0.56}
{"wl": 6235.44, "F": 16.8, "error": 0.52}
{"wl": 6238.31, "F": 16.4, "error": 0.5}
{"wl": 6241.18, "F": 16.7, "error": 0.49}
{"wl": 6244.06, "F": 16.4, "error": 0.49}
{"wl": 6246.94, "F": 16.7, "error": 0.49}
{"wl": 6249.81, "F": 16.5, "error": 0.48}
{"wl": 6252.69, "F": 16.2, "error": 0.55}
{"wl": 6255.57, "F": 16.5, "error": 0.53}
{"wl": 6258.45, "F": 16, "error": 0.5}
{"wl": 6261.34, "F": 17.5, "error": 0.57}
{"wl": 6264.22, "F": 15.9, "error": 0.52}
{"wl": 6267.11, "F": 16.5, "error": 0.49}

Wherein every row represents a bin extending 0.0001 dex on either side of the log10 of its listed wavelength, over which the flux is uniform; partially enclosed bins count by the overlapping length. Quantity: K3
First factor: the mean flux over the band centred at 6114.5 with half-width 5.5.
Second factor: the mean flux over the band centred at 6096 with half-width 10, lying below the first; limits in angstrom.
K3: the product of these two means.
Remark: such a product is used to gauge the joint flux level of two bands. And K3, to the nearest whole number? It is 292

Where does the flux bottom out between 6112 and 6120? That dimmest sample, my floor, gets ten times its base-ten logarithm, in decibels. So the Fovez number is 12.2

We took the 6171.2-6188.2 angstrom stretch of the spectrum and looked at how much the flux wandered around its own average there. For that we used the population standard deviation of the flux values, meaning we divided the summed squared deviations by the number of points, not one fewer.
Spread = 0.35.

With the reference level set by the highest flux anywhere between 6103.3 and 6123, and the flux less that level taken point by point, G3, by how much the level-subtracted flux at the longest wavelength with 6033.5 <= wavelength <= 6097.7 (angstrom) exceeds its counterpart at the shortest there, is 0.60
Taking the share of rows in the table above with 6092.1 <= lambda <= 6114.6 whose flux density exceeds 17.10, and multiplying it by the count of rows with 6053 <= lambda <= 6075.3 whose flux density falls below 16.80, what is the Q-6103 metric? 1.9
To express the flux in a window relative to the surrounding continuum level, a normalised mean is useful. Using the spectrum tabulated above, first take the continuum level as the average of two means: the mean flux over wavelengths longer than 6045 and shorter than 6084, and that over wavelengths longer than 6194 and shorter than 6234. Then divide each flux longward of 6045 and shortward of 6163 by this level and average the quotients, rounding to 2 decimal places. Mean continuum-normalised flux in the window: 1.00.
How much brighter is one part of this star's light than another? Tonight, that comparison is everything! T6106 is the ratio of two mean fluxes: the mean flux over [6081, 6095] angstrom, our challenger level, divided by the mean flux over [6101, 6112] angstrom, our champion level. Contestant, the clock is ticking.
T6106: 1.01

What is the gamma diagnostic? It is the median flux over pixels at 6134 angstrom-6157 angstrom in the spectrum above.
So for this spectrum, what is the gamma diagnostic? 16.8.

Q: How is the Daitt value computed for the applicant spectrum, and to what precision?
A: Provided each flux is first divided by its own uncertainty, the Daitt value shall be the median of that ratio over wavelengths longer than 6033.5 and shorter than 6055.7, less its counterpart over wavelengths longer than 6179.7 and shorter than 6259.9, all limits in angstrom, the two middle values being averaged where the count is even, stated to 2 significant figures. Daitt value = -1.6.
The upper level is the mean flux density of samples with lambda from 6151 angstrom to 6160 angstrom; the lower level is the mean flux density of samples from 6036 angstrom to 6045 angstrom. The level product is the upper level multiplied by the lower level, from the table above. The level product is 281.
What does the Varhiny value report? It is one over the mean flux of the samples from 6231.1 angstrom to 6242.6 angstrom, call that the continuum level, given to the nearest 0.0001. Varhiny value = 0.0604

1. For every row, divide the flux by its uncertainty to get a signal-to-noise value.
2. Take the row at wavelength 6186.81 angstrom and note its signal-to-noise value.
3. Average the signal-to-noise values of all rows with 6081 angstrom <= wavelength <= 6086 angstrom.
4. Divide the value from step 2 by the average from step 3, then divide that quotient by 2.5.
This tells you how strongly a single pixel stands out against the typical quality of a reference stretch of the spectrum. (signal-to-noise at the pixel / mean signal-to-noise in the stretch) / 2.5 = 0.419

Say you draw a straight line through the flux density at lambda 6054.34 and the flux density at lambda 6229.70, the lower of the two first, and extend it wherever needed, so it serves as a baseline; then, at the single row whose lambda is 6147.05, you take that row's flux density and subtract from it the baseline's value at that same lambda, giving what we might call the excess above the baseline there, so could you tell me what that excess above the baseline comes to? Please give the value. -0.52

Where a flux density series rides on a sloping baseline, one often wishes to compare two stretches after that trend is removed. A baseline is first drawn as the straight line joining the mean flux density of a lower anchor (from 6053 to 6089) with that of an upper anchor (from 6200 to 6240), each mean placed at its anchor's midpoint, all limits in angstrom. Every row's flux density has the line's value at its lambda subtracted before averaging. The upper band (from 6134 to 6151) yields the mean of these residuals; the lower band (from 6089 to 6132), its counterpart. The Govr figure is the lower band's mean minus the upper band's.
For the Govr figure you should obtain 0.21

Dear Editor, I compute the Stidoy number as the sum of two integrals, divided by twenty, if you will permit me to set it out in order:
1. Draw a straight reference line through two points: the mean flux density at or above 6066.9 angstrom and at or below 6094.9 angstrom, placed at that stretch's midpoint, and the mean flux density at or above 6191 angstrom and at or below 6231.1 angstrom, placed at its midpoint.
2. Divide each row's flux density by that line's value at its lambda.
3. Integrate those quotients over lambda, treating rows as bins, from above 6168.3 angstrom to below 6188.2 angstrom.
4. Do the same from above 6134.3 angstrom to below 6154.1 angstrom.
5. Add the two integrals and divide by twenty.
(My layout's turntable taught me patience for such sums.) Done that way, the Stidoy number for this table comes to 1.97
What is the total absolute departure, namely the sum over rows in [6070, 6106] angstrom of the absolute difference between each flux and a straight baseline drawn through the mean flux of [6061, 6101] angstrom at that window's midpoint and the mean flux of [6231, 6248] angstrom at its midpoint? 5.1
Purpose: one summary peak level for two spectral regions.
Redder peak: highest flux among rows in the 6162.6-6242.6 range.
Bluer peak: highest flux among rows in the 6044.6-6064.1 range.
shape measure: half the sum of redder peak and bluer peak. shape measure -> 17.5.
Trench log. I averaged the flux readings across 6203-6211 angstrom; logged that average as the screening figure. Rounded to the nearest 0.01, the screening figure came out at 16.77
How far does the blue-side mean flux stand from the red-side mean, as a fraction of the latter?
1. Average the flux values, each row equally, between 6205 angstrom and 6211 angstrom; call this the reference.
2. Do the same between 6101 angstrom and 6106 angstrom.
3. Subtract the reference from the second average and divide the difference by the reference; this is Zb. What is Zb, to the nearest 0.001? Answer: -0.021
